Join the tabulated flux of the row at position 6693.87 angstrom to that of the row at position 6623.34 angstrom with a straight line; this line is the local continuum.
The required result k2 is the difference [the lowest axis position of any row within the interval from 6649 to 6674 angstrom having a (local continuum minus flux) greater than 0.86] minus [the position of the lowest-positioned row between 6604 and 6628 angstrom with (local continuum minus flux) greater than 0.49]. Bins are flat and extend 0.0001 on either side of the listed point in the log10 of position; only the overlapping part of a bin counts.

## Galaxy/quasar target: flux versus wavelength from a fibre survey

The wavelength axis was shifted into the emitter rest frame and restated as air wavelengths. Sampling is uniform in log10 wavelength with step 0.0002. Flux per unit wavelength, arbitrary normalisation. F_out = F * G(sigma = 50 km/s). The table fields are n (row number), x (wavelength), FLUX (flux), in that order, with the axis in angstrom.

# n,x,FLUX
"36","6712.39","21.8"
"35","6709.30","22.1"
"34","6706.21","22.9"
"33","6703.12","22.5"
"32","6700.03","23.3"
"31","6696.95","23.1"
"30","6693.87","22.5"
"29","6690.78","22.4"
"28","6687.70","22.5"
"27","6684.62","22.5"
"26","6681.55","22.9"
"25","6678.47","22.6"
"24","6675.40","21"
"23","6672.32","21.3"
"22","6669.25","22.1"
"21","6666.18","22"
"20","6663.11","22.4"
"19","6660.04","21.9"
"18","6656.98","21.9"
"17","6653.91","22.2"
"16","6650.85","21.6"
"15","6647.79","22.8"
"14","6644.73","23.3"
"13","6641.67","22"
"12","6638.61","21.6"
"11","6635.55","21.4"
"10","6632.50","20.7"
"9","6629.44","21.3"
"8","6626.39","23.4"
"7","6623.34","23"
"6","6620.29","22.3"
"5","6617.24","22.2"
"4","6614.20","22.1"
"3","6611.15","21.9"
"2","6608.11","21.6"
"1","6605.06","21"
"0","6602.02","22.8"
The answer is 45.8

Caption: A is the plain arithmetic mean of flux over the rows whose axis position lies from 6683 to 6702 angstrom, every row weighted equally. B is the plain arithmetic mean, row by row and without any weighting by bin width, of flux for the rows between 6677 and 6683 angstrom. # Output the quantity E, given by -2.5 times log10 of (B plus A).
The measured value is -4.14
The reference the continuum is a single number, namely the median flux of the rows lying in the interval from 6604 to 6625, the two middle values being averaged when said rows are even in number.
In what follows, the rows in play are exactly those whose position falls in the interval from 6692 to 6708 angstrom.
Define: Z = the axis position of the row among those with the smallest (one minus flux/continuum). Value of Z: 6700.03 angstrom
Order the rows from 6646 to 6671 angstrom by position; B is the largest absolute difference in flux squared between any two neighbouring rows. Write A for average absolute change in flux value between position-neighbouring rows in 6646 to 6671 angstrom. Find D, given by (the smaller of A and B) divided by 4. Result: 0.11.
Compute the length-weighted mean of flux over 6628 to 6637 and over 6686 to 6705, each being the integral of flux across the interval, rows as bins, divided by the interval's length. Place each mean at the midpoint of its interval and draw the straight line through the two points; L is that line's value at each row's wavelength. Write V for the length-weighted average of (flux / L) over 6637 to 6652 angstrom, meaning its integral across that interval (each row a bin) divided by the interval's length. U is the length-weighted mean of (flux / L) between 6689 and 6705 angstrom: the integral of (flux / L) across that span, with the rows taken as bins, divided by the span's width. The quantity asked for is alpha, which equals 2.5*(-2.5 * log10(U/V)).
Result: 0.104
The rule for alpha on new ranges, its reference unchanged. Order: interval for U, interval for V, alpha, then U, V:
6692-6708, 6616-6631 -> 0.192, 1.00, 1.07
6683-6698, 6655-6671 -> 0.020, 1.00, 1.01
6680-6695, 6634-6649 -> 0.100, 1.00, 1.04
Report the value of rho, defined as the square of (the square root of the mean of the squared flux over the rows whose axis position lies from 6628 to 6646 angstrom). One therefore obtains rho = 472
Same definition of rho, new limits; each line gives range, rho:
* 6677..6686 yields 514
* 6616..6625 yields 506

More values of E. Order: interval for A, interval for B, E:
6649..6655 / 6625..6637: -4.10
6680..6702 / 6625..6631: -4.14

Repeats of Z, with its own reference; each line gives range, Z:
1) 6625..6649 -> 6626.39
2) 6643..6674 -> 6644.73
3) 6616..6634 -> 6626.39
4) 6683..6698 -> 6696.95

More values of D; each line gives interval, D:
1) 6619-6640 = 0.20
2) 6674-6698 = 0.11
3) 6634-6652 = 0.18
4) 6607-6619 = 0.05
